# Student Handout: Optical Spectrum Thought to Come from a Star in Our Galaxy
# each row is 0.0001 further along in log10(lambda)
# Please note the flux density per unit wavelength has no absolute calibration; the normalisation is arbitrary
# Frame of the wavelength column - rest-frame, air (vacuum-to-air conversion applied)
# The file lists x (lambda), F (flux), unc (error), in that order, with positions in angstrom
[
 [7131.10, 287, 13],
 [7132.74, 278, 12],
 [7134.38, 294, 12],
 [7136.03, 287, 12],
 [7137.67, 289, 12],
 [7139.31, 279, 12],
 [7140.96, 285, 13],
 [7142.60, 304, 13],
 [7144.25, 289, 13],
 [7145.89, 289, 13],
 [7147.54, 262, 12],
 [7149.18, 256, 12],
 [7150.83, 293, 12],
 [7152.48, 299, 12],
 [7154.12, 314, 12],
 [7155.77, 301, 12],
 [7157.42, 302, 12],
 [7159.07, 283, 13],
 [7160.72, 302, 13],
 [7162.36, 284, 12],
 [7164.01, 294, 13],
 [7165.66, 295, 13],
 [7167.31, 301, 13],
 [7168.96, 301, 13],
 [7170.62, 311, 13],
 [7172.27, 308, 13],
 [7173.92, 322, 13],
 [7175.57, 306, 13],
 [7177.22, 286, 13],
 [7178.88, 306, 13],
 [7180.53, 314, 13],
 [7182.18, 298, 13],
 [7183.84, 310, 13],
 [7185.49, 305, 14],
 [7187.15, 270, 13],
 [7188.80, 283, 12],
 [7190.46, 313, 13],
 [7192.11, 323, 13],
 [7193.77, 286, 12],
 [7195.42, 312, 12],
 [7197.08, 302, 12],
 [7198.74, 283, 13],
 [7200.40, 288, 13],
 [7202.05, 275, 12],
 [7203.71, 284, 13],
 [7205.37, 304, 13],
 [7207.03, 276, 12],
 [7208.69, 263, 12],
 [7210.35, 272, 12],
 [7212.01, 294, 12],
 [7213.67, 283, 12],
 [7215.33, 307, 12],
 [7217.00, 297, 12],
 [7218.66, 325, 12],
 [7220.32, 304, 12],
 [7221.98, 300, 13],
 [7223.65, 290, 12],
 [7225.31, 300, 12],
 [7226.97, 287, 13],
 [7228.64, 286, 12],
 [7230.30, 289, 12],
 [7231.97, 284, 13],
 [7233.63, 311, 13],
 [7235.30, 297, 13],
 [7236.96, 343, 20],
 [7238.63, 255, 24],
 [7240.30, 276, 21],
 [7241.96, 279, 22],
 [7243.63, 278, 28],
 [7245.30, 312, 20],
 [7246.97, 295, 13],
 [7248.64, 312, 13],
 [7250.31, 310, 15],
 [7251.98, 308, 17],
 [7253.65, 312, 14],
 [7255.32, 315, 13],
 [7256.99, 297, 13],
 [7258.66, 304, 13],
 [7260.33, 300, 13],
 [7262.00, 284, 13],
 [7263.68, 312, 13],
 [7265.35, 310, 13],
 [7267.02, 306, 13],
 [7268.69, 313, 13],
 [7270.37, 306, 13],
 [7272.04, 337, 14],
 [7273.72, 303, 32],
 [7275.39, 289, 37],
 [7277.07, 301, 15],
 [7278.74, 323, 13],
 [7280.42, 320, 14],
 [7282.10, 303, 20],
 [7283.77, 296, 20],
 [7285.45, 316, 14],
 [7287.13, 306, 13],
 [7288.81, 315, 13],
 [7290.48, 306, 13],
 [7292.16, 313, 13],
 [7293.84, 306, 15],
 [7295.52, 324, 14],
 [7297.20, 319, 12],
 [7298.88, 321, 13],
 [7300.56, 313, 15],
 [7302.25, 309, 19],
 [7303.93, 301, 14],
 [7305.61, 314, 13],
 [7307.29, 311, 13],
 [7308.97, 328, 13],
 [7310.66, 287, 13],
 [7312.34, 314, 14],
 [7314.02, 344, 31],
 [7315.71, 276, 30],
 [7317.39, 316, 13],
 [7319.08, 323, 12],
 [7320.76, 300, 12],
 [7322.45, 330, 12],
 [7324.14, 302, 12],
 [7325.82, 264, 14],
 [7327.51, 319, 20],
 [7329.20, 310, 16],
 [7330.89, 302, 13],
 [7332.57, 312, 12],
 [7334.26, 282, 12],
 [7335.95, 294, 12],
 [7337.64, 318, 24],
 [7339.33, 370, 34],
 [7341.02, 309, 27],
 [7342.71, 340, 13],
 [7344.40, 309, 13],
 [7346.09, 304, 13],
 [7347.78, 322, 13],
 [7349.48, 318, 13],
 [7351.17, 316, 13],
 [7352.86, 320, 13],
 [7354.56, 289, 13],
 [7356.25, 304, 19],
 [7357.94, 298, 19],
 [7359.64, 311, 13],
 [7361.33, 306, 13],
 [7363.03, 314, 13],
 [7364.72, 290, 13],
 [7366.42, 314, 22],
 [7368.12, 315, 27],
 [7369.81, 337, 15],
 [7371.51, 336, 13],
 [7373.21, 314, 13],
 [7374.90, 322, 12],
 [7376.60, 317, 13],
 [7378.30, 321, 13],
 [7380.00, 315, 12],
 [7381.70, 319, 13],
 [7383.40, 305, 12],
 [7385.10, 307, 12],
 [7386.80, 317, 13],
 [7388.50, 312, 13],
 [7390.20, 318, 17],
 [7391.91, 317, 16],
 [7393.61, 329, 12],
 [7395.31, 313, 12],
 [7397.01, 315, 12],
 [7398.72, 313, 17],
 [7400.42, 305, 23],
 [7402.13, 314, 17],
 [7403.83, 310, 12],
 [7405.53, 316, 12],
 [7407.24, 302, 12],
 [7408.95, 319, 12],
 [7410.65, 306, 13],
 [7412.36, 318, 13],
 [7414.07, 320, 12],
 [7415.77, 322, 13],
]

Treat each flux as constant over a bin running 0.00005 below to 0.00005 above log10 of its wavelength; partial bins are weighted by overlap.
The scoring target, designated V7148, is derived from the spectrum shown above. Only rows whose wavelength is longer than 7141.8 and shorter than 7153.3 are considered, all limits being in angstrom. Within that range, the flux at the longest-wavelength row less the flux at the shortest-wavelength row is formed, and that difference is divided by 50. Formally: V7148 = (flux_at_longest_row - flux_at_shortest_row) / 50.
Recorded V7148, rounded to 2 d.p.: -0.10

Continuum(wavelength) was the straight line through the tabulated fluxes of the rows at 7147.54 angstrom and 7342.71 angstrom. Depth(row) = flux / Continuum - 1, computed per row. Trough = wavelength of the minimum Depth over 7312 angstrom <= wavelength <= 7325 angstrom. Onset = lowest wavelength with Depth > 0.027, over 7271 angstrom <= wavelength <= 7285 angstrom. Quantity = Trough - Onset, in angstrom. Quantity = 43.7 angstrom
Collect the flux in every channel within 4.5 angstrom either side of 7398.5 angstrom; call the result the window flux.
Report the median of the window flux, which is 313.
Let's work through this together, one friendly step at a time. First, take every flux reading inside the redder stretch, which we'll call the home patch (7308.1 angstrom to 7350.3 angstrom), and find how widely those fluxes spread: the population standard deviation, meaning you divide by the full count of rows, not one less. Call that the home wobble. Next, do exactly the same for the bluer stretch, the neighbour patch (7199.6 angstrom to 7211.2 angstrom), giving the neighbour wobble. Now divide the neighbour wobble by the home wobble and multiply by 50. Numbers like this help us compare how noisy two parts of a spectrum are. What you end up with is 28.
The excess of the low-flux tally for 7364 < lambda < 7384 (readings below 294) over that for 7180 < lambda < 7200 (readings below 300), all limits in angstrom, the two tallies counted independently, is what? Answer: -4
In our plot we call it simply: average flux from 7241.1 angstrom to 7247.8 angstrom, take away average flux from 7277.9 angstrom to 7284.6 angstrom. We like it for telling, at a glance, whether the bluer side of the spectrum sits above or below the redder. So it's -20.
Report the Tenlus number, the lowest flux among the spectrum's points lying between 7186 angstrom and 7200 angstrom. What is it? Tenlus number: 270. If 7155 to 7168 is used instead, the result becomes 283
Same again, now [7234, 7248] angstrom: 255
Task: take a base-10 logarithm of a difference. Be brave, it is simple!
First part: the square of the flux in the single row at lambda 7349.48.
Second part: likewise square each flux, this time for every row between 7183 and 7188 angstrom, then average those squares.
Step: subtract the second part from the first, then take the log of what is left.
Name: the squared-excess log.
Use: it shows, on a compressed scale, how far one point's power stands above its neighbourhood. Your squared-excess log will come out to 4.14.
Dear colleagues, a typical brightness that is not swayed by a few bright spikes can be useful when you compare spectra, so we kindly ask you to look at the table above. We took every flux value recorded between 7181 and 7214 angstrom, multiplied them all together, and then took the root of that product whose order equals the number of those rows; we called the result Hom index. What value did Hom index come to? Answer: 291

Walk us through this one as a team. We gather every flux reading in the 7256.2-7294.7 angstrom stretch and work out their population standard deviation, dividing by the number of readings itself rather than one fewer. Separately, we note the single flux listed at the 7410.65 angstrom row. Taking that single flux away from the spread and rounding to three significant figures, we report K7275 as -295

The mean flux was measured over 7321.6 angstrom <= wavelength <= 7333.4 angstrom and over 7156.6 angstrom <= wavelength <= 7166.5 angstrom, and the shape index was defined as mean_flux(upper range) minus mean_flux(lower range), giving 12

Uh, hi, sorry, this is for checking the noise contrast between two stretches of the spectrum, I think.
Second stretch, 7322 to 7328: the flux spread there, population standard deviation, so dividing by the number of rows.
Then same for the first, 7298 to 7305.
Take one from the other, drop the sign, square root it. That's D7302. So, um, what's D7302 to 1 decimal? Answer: 4.2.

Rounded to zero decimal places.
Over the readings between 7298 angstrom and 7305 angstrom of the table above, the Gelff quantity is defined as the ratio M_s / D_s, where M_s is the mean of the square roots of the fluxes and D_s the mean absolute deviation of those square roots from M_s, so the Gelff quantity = 104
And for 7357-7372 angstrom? 58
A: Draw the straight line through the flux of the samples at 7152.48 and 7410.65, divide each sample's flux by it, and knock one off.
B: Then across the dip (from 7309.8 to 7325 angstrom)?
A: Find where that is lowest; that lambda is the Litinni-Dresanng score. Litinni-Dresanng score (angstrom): 7315.71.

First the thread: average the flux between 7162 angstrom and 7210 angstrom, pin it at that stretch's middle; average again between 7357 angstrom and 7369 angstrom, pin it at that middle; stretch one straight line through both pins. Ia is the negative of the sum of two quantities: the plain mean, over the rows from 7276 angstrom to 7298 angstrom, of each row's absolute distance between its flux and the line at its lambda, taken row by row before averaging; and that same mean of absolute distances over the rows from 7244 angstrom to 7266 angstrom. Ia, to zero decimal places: -19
